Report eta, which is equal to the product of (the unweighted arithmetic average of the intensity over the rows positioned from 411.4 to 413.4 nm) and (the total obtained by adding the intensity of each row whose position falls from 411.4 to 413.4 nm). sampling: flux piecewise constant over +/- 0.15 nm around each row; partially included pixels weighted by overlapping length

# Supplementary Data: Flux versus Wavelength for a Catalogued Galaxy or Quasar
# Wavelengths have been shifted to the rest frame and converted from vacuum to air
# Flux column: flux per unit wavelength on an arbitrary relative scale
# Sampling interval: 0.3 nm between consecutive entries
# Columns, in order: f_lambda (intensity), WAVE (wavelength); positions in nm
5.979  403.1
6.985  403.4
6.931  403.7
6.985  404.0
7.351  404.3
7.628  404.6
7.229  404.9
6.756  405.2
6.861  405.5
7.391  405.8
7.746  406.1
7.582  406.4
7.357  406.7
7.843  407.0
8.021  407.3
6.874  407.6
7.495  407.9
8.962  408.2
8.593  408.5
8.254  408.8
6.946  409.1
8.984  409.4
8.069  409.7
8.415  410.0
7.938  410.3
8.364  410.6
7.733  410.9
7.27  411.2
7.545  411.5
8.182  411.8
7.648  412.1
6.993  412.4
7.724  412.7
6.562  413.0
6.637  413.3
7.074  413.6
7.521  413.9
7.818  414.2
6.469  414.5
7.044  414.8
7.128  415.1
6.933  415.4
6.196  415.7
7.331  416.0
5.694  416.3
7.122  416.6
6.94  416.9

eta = 376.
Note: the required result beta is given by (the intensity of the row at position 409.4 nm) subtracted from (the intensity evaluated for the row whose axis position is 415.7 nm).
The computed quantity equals -2.8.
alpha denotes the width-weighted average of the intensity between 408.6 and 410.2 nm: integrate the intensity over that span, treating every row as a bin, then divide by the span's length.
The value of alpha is 8.1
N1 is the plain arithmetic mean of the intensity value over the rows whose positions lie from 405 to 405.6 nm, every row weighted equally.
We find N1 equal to 6.8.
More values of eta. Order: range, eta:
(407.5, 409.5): 450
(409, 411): 455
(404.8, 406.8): 370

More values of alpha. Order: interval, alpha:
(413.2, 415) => 7.1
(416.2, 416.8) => 6.5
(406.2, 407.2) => 7.6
